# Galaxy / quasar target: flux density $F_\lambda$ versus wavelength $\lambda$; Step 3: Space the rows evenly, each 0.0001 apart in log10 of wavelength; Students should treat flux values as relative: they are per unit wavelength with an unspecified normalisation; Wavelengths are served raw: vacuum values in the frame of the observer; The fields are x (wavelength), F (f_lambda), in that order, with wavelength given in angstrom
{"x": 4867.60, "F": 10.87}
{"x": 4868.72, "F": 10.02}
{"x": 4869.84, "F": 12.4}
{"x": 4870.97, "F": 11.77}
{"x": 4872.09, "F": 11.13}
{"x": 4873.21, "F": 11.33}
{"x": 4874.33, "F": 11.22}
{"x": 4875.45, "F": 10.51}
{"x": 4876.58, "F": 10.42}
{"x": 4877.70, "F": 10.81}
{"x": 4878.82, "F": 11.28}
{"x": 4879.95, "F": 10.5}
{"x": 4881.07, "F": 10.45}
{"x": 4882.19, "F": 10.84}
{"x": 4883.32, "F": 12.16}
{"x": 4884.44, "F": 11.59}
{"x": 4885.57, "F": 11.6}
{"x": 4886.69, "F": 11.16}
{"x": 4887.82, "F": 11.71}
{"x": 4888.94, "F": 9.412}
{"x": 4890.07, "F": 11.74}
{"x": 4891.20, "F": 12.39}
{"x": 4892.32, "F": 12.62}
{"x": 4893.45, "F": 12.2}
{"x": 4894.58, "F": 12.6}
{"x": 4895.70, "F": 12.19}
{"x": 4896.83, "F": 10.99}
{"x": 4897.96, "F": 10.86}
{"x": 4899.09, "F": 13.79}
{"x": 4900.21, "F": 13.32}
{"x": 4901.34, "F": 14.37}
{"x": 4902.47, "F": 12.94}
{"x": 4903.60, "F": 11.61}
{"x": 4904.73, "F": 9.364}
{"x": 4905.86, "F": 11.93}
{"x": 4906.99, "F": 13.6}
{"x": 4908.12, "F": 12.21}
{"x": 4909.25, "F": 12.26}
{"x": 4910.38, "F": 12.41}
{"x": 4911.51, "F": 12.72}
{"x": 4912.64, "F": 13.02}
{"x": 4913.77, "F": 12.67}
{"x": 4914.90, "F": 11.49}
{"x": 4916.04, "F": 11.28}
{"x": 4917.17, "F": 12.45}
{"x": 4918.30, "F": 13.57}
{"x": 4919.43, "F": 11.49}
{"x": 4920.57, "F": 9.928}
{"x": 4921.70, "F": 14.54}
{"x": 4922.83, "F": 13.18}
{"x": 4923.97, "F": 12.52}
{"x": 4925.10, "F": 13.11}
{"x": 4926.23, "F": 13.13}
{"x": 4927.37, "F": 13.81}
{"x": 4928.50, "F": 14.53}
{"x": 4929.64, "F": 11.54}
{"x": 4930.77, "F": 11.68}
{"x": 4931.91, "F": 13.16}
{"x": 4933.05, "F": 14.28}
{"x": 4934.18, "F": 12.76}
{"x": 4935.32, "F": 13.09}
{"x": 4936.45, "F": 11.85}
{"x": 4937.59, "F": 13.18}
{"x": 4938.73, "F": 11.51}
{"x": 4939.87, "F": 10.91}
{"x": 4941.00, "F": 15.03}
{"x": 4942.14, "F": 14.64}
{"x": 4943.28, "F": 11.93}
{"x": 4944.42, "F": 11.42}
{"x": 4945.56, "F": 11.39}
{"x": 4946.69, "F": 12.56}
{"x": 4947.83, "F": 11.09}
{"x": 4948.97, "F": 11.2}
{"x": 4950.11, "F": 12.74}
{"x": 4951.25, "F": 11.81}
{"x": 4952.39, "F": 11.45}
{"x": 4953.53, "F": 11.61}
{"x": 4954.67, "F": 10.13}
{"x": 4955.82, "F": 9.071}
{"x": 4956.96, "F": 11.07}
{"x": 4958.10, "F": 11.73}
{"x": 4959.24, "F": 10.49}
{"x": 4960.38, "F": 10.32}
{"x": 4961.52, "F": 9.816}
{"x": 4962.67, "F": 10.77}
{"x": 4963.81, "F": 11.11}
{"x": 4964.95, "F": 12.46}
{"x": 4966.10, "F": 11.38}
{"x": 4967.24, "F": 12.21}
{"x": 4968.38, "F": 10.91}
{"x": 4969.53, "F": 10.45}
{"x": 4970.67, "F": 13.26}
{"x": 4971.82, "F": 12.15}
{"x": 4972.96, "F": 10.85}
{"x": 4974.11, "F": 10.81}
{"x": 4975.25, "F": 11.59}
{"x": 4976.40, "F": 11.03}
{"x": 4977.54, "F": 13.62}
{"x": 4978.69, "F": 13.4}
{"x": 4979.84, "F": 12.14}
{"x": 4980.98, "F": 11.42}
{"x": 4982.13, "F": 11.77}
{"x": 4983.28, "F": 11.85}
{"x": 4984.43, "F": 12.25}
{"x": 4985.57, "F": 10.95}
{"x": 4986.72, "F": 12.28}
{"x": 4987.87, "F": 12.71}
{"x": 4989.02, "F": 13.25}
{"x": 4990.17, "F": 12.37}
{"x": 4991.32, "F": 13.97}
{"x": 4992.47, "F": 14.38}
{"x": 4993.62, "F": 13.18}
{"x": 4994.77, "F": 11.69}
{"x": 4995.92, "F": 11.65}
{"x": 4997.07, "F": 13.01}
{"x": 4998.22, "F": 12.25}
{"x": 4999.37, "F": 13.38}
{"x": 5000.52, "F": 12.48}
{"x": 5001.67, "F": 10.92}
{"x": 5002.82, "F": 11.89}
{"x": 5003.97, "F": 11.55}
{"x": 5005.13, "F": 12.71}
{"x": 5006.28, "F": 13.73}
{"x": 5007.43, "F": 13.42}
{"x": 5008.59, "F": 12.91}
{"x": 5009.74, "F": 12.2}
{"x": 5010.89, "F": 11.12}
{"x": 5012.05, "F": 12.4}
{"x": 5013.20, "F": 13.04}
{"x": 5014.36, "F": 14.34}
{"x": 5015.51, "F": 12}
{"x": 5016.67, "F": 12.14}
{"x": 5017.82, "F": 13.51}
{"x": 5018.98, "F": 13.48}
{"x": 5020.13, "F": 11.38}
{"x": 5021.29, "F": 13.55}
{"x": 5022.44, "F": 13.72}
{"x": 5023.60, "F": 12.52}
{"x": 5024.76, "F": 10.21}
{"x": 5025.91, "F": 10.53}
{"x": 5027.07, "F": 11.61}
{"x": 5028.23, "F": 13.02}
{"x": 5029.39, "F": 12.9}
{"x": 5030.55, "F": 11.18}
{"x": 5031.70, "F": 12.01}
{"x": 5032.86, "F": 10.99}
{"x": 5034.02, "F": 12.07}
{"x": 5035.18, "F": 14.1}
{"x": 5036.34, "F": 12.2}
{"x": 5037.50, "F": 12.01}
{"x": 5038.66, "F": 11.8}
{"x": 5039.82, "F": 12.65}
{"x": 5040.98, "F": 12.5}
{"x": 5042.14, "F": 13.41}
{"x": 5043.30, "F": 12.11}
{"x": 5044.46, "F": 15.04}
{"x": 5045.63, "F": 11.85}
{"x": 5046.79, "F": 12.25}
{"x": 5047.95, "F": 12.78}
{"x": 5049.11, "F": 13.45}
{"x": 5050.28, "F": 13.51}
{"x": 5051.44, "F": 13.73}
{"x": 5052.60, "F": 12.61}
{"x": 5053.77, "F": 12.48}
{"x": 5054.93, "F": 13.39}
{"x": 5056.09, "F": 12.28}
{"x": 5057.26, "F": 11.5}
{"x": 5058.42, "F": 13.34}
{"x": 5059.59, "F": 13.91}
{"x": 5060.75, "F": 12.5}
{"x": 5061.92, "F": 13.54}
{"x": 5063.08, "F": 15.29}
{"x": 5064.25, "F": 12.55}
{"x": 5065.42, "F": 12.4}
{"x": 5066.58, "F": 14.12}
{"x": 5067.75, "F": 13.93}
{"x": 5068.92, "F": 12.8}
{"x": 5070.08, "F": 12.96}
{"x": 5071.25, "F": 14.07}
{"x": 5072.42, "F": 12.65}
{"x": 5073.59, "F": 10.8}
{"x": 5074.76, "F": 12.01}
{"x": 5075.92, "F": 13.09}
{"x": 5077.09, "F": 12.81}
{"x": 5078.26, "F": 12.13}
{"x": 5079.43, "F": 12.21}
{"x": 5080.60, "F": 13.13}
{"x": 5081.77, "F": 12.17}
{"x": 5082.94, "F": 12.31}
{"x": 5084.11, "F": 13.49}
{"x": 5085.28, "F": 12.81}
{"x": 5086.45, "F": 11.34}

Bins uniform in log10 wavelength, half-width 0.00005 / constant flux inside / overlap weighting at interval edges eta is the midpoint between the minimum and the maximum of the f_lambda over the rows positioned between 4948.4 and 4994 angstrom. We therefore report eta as 11.7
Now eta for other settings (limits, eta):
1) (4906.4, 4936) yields 12.2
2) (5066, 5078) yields 12.5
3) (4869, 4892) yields 10.9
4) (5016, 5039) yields 12.2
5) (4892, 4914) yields 11.9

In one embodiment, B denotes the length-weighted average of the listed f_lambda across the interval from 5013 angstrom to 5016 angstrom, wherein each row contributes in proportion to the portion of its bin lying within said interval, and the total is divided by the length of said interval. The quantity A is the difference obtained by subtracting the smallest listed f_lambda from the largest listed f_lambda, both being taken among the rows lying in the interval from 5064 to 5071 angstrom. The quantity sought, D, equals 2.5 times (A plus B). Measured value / 37.2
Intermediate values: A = 1.72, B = 13.2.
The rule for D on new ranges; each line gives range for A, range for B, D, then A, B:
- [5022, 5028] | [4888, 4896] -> 38.4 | 3.51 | 11.9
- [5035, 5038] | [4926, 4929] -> 39.9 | 2.09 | 13.9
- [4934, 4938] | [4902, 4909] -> 33.2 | 1.33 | 11.9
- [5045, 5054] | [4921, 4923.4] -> 38.8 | 1.88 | 13.7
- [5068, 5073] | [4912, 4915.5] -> 34.5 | 1.42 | 12.4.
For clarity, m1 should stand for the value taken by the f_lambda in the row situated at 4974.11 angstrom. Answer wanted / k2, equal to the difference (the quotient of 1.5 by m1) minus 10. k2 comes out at -9.86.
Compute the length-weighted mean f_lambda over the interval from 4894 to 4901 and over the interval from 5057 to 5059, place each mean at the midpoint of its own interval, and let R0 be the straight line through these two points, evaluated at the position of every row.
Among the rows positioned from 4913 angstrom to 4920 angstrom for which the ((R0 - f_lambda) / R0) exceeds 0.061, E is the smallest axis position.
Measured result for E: 4914.90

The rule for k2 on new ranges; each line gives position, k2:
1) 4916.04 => -9.87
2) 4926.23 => -9.89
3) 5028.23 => -9.88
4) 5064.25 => -9.88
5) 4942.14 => -9.90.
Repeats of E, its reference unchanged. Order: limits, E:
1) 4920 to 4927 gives 4920.57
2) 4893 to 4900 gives 4896.83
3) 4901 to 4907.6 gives 4903.60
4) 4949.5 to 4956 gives 4952.39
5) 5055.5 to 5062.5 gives 5057.26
